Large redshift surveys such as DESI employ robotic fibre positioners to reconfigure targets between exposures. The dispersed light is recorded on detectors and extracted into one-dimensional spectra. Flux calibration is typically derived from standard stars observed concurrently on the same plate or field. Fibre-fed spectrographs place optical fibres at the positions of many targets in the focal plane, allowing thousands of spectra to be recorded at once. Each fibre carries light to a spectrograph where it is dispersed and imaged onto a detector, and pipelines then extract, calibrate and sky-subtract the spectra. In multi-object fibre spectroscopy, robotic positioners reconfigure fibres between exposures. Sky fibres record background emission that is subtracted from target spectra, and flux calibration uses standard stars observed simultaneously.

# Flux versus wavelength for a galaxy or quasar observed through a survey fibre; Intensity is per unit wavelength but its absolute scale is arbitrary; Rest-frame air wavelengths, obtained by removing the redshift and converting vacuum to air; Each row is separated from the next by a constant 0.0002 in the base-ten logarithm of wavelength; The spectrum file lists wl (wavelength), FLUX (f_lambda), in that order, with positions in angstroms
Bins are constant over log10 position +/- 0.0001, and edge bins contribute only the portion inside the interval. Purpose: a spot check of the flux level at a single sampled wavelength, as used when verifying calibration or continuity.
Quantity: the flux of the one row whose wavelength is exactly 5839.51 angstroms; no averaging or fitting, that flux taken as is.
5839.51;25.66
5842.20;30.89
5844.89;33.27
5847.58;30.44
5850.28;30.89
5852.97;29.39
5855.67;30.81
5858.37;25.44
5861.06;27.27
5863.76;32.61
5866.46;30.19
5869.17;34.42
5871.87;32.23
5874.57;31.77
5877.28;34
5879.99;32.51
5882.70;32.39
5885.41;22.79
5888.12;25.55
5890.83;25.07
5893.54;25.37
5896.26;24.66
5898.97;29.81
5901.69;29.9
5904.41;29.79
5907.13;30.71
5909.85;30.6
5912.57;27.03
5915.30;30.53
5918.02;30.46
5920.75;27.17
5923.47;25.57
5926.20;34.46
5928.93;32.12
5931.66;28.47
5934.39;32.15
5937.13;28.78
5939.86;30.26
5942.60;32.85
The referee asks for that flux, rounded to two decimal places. 25.66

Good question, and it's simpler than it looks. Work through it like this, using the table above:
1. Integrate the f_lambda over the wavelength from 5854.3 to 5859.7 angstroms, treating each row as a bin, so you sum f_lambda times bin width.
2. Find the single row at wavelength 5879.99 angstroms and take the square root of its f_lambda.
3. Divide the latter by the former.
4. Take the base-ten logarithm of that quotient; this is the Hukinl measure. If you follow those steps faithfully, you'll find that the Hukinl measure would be -1.43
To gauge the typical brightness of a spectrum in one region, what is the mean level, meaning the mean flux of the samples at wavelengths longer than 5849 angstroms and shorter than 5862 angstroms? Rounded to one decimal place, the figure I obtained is 28.8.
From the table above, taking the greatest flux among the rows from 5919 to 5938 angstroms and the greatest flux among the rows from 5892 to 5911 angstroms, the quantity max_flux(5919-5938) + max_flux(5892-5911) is 65.2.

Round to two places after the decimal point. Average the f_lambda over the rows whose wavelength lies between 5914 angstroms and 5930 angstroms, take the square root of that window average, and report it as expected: 5.48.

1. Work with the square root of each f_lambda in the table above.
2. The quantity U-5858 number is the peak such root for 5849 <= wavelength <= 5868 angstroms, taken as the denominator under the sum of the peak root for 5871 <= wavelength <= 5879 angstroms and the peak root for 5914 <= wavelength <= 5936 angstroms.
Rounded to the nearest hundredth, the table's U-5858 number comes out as 2.05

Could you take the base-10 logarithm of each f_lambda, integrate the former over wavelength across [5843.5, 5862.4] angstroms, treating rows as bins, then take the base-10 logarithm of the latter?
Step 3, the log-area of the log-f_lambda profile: 1.44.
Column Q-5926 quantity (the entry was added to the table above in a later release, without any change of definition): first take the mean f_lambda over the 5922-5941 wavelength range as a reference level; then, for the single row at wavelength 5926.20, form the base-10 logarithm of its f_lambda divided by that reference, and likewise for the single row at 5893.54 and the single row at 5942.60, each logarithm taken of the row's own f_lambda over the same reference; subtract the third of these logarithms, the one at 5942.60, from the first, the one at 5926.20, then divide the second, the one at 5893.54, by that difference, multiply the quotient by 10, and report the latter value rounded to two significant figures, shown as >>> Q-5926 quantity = -37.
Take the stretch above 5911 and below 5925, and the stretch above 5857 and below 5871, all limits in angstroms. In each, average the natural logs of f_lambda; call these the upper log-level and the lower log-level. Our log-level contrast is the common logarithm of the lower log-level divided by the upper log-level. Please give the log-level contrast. 0.008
